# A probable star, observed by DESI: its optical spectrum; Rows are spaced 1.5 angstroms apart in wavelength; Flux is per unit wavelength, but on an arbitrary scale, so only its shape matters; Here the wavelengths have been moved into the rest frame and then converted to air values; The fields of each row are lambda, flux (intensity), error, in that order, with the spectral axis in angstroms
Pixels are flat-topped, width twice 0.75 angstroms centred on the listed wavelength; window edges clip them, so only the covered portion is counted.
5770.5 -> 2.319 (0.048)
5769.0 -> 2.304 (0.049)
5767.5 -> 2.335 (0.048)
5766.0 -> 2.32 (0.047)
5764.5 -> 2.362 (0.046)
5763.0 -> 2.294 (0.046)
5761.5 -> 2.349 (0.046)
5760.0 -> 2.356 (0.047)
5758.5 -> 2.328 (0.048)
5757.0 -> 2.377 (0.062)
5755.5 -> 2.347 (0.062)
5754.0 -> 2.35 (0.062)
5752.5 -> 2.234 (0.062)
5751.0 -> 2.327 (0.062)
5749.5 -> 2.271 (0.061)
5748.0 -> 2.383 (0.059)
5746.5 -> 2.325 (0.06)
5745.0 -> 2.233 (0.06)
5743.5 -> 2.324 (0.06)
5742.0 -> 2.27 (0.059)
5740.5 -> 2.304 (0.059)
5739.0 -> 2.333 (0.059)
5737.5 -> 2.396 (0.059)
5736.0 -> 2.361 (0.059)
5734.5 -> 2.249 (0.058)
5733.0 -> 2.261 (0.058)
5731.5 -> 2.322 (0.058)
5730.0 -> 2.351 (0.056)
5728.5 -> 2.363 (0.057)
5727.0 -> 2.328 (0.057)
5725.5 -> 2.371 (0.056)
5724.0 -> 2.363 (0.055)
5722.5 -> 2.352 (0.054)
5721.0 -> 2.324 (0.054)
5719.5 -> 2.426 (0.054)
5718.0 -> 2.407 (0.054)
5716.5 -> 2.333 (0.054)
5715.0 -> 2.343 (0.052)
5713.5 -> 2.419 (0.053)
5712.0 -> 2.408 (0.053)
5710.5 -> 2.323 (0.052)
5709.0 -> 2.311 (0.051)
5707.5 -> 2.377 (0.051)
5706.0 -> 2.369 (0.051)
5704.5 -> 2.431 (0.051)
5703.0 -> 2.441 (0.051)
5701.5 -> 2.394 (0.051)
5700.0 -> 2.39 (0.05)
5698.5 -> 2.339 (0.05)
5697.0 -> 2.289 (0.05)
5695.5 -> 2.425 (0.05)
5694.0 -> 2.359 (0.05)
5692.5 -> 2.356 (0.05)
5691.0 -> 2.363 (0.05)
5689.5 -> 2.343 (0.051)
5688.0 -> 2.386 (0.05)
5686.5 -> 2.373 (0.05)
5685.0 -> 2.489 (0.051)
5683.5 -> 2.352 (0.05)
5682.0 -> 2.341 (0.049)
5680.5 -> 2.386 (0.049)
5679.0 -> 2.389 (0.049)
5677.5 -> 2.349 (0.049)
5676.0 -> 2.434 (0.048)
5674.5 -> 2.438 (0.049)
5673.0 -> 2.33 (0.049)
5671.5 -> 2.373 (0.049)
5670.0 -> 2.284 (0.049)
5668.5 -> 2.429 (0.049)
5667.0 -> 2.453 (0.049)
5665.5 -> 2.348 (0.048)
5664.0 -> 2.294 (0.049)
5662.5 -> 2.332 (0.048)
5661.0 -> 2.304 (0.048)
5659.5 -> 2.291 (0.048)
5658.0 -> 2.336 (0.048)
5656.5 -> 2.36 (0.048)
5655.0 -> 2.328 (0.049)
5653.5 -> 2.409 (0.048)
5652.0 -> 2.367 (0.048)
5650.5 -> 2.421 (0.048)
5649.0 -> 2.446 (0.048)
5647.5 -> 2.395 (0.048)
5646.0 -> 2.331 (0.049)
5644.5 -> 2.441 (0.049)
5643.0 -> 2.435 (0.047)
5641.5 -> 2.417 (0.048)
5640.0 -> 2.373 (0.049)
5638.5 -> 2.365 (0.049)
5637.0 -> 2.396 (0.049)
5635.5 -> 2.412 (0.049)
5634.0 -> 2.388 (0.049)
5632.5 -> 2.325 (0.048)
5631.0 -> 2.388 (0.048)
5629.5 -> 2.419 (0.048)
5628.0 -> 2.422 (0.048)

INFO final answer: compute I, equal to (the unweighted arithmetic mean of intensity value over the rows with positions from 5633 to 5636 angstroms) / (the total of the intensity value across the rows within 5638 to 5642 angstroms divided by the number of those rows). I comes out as 1.01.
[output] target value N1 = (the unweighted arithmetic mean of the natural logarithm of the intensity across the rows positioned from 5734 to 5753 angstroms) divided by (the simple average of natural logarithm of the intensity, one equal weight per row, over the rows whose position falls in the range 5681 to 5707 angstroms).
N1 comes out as 0.97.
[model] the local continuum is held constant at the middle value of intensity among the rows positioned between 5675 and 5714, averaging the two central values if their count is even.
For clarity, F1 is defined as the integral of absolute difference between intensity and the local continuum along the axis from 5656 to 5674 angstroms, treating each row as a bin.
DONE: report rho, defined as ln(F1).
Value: -0.04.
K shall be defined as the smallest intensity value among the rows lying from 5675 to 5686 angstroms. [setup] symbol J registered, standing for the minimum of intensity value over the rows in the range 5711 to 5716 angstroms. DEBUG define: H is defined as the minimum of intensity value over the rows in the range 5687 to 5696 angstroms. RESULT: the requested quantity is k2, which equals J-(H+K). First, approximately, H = 2.343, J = 2.343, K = 2.341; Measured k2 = -2.34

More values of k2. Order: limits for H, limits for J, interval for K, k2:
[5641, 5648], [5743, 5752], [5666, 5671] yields -2.38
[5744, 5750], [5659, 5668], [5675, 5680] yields -2.29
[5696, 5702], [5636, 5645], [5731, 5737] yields -2.17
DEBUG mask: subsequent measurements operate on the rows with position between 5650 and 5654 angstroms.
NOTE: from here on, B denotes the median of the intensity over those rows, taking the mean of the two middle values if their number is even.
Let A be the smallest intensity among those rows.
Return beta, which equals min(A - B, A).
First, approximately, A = 2.367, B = 2.41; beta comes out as -0.04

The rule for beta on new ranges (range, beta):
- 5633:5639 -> -0.03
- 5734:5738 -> -0.11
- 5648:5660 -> -0.07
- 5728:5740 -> -0.09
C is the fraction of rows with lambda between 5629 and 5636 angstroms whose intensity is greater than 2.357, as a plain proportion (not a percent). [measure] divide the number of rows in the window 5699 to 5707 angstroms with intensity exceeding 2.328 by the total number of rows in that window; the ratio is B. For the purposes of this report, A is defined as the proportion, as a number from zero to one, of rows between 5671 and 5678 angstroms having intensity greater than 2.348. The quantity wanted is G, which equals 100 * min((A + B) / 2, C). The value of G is 80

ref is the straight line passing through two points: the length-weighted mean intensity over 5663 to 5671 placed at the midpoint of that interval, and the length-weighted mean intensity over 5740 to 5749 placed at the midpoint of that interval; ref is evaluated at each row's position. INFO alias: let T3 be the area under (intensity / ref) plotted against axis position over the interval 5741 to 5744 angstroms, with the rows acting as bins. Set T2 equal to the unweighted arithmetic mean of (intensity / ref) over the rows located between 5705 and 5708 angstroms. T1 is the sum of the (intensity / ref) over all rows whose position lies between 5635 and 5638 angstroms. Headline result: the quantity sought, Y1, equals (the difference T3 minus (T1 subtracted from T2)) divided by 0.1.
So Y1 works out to 39.9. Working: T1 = 2.02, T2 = 1.017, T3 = 2.985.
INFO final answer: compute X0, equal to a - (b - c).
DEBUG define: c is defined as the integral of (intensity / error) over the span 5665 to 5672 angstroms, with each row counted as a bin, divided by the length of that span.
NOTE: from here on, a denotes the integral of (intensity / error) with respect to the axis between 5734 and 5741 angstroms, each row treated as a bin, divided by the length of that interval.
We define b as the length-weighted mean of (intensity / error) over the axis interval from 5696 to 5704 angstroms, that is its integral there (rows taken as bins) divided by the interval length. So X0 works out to 41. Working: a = 39.6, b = 47.1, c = 48.7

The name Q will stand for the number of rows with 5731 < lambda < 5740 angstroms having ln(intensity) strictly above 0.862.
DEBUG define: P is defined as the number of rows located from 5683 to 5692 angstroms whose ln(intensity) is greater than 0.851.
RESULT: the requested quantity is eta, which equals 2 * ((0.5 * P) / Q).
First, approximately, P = 6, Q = 1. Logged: 6.0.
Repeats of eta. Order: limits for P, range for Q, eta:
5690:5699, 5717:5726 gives 1.3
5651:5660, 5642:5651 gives 0.6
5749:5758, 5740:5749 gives 3.0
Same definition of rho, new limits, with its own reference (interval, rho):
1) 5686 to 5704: -0.58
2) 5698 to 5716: -0.45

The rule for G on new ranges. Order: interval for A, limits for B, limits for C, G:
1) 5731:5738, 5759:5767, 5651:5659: 50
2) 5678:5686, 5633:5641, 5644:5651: 80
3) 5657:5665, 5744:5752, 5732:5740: 10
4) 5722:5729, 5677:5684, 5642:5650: 80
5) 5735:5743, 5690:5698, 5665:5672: 60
